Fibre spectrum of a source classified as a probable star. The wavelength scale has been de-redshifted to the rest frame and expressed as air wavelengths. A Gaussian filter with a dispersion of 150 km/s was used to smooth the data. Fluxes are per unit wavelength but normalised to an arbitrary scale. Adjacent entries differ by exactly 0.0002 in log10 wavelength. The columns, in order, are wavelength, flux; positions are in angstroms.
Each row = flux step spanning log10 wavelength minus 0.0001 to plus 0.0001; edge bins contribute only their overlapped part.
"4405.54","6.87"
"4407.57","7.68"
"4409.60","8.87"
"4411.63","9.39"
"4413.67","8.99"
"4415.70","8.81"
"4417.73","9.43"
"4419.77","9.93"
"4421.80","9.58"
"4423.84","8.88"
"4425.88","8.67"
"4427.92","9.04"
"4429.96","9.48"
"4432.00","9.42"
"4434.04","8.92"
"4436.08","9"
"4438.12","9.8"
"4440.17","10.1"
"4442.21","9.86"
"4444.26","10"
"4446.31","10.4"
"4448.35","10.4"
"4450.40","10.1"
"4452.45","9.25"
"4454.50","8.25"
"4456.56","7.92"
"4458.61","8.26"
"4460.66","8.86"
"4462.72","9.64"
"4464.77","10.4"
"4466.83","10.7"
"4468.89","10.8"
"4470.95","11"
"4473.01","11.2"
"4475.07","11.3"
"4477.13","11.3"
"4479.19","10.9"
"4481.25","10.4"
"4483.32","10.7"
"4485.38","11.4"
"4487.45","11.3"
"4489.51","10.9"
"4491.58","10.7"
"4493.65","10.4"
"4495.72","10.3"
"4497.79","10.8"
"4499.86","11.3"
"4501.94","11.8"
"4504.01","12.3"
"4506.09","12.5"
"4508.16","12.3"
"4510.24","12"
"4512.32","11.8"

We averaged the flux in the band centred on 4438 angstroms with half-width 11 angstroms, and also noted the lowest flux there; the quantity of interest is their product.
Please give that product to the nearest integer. 86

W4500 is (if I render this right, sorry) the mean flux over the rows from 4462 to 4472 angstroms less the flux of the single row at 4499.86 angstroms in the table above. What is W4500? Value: -0.8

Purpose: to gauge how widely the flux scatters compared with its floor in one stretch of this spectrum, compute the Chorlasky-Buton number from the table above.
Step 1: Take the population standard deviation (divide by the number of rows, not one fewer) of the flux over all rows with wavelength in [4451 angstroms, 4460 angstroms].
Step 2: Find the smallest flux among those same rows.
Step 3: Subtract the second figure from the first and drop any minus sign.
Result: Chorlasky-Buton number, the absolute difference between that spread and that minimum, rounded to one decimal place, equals 7.4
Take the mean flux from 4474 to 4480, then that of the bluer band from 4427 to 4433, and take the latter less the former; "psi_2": -1.9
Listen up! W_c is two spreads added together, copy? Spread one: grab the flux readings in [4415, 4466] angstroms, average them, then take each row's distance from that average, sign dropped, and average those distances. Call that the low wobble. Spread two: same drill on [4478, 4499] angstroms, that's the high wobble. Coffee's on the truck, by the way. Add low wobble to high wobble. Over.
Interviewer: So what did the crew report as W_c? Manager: 0.86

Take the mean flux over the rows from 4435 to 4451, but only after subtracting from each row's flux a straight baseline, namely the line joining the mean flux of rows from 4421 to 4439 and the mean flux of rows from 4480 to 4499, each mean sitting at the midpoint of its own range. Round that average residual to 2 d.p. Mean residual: 0.41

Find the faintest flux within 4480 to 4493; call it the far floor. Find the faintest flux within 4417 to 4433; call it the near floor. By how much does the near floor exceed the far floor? -1.7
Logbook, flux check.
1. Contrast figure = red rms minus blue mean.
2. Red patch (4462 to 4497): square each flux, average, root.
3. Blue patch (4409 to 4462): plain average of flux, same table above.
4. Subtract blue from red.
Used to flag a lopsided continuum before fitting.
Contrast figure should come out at 1.5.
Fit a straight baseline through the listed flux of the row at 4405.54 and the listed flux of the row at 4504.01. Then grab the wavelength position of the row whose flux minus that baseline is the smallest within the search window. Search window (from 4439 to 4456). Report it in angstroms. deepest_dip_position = 4454.50 angstroms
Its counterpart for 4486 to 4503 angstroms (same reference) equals 4495.72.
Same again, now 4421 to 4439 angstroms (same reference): 4436.08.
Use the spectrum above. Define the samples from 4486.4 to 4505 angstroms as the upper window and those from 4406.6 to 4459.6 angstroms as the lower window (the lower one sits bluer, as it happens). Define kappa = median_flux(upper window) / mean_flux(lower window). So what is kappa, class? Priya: 1.18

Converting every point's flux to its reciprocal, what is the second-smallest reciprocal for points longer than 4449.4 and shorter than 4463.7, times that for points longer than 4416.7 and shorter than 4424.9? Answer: 0.0108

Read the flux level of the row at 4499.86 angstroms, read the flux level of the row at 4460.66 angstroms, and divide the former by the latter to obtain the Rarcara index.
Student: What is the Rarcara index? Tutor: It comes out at 1.3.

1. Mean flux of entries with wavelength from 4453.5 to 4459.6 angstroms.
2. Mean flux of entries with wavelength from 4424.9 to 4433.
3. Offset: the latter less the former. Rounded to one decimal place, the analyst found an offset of 1.0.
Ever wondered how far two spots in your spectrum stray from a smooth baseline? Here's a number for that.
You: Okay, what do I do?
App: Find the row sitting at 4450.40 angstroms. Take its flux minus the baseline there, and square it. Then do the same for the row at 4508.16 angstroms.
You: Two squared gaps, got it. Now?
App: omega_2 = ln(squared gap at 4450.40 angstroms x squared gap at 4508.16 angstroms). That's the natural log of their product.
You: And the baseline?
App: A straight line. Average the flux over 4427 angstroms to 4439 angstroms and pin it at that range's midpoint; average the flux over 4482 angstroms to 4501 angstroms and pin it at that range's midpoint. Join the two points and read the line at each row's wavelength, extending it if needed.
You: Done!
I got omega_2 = -2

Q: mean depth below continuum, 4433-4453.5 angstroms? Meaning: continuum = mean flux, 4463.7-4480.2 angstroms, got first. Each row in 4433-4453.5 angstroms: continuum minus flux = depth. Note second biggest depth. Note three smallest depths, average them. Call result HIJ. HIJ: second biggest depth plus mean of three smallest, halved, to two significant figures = 1.3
